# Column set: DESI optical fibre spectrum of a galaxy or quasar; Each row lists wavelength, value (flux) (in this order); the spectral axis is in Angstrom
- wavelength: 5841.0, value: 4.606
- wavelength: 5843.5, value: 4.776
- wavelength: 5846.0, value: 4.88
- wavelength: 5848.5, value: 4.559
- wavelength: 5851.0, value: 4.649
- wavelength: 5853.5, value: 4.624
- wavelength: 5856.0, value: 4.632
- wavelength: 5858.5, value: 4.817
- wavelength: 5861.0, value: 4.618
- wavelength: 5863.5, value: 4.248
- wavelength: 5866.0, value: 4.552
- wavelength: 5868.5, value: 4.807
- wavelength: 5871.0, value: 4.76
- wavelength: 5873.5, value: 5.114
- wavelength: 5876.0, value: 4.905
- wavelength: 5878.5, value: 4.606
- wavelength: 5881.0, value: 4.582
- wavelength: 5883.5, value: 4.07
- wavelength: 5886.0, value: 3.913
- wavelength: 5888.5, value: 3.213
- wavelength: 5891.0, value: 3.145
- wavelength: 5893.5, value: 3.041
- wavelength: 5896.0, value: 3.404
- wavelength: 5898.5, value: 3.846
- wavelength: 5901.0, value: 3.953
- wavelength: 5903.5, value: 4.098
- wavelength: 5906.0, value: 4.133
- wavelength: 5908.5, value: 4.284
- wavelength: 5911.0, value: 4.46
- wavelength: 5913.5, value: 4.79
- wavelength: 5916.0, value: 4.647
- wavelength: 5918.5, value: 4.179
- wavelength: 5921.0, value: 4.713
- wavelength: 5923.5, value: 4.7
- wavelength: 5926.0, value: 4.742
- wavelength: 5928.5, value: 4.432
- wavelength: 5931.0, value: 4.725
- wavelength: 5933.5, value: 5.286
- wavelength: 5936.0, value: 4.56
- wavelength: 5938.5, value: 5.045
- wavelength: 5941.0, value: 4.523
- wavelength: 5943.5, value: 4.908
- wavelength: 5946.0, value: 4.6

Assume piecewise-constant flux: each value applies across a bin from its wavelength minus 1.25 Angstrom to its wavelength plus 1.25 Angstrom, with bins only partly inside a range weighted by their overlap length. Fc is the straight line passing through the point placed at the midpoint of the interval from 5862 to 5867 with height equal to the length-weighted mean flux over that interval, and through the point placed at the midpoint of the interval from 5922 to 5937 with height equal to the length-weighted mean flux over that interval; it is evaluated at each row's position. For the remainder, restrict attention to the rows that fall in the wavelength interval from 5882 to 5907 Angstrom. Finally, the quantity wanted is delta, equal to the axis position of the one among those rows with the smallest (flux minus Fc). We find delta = 5893.5 Angstrom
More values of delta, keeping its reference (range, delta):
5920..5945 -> 5928.5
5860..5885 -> 5883.5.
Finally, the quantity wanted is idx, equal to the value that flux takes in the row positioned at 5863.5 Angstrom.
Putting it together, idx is 4.248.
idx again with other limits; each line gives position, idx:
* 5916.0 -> 4.647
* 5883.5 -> 4.07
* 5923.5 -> 4.7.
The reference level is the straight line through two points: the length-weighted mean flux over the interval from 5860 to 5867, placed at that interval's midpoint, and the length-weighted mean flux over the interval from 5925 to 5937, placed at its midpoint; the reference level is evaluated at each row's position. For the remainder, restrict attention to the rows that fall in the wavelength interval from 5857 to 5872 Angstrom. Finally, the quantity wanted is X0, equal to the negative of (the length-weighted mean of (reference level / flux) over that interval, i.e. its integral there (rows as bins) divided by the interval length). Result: -0.97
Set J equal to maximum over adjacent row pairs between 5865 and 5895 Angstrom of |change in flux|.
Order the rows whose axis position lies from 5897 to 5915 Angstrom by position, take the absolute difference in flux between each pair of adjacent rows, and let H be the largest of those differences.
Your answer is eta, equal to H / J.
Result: 0.5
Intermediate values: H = 0.33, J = 0.700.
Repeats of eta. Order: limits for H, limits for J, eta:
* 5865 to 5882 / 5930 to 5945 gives 0.5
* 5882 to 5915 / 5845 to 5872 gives 1.9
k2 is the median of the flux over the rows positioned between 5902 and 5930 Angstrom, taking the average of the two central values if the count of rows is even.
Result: 4.46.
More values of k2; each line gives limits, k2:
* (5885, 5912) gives 3.91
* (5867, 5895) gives 4.58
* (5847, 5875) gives 4.63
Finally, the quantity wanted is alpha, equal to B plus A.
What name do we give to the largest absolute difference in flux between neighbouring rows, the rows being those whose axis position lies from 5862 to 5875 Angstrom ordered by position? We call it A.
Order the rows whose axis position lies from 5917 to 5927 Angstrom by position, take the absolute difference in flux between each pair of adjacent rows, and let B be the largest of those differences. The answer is 0.89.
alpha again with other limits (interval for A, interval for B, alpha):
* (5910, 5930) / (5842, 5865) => 0.90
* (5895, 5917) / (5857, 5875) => 0.81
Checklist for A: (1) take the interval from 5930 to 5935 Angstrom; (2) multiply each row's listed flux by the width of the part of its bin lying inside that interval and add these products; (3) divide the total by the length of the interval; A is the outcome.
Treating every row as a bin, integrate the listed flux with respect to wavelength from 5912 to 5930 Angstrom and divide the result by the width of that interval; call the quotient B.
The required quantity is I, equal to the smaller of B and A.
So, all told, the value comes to 4.6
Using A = 5.00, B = 4.6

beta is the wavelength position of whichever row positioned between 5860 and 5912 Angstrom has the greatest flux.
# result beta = 5873.5 Angstrom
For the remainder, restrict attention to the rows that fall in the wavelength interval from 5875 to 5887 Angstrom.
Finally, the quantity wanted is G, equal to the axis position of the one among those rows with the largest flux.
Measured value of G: 5876.0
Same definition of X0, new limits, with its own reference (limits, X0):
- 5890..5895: -1.48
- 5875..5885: -1.01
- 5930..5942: -0.99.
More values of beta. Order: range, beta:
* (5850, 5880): 5873.5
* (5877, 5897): 5878.5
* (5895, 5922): 5913.5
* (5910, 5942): 5933.5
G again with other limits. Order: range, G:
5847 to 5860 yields 5858.5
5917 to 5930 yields 5926.0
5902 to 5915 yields 5913.5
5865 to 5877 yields 5873.5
